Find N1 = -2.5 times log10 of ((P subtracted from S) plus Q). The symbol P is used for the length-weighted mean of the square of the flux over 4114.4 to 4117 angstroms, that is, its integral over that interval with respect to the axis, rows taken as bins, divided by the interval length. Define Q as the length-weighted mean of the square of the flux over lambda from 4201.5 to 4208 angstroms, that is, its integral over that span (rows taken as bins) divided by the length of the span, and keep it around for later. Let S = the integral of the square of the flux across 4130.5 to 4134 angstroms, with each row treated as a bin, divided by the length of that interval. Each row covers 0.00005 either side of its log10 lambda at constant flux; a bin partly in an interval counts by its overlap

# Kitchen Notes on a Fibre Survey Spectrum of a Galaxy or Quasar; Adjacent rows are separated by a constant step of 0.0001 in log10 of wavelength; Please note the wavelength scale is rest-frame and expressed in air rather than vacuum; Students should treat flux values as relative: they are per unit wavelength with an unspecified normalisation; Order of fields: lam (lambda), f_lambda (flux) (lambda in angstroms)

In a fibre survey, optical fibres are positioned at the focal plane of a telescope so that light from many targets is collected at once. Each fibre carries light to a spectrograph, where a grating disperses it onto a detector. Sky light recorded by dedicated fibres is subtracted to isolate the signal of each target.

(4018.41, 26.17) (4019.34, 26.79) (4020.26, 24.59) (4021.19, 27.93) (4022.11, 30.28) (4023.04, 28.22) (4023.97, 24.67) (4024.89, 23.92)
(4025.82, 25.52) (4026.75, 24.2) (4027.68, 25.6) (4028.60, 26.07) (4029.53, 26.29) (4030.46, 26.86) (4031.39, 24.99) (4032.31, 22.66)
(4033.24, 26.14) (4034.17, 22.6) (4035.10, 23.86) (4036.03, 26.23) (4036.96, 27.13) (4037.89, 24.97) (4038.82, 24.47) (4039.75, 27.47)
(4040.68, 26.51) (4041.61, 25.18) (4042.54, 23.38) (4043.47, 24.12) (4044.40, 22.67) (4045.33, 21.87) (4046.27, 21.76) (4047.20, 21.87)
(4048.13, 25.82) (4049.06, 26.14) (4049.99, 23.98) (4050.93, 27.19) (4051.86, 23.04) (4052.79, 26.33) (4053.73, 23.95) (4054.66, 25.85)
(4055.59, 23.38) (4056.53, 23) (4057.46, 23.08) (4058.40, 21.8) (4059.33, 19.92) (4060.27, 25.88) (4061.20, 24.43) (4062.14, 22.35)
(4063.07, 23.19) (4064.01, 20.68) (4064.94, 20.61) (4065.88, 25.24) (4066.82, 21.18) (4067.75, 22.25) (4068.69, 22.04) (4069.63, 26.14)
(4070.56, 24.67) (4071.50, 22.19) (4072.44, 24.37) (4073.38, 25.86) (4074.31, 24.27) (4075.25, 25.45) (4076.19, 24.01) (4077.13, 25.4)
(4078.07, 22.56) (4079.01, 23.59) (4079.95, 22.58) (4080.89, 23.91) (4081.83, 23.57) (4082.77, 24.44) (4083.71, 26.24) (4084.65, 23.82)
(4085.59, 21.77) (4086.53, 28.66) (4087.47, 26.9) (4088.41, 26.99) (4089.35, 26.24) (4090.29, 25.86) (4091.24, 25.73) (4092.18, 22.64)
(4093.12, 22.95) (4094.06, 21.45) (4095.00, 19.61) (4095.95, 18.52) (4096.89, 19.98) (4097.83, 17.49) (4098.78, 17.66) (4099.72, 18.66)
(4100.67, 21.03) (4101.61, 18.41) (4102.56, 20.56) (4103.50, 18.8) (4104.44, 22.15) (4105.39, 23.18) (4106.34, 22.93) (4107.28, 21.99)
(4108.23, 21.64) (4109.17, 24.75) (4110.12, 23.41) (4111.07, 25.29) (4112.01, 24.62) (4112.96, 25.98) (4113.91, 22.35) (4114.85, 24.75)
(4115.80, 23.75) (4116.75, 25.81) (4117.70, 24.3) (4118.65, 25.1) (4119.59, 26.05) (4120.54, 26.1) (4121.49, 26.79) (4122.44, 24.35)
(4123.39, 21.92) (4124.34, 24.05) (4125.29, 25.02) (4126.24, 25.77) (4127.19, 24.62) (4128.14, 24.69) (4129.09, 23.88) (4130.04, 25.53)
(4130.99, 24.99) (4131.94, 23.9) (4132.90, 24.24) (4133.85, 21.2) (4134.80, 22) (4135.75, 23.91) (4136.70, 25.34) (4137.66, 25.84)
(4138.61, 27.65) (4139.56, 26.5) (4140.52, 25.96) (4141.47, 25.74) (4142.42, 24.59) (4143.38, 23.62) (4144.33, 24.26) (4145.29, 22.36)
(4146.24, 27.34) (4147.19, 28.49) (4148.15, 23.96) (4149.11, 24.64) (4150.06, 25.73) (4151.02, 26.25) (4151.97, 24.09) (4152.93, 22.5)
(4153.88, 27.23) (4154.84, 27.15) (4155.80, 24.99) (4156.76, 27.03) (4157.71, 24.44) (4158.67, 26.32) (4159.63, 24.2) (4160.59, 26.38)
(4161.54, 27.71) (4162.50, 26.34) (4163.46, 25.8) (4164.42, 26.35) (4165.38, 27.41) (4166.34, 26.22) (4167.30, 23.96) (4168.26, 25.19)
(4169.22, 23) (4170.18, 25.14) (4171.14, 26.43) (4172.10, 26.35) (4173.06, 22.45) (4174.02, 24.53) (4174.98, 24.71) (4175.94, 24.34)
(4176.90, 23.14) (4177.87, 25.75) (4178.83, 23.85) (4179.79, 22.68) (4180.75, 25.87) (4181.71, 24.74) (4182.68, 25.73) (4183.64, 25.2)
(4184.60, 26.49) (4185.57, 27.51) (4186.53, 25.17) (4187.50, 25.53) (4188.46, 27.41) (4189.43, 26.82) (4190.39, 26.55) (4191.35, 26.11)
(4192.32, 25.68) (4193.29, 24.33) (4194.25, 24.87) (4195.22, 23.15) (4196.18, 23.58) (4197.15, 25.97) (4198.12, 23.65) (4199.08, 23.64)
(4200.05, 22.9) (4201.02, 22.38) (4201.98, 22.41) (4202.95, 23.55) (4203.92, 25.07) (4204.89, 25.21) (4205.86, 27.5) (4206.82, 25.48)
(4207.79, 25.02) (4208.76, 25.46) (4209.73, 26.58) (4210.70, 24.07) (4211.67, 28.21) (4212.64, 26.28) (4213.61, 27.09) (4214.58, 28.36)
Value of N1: -6.9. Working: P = 609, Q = 622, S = 568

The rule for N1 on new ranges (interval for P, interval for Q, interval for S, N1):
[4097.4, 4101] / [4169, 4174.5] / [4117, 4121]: -7.4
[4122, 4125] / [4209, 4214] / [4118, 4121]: -7.3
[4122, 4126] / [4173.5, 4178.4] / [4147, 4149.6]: -7.1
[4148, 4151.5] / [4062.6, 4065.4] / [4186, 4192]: -6.8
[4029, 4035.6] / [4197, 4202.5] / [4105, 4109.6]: -6.6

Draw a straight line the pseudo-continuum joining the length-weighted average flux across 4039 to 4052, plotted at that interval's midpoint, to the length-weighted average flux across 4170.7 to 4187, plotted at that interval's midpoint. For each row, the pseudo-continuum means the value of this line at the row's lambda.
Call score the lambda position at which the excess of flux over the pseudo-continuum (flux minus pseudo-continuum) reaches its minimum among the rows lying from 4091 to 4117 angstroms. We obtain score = 4097.83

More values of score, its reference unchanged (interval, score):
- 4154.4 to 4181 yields 4173.06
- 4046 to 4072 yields 4059.33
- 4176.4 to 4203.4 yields 4201.02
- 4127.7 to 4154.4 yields 4133.85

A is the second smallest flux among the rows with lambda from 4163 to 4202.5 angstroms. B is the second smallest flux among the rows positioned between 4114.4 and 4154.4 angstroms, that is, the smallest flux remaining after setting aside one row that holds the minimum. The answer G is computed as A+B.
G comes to 44.3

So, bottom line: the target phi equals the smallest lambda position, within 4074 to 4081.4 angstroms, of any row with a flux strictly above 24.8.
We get 4075.25 angstroms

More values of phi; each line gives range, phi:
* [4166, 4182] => 4166.34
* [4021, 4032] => 4021.19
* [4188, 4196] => 4188.46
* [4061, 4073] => 4065.88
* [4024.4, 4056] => 4025.82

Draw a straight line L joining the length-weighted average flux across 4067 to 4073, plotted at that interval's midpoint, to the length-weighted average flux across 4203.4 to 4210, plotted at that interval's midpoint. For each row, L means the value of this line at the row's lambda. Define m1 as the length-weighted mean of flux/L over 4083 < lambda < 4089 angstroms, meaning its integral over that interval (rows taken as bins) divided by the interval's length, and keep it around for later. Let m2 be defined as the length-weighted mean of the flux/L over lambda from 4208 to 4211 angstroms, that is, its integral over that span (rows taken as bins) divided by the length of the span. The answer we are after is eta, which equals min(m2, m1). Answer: 0.99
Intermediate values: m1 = 1.08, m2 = 0.99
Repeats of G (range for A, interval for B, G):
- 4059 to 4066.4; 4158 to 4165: 46.4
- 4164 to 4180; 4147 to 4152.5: 46.8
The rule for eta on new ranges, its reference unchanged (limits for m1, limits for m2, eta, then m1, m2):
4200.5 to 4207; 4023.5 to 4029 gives 0.95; 0.95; 1.10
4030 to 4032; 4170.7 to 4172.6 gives 1.05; 1.12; 1.05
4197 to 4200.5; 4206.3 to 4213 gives 0.93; 0.93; 1.00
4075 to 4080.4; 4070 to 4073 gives 1.01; 1.01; 1.01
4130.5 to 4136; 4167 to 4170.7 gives 0.95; 0.95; 0.97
